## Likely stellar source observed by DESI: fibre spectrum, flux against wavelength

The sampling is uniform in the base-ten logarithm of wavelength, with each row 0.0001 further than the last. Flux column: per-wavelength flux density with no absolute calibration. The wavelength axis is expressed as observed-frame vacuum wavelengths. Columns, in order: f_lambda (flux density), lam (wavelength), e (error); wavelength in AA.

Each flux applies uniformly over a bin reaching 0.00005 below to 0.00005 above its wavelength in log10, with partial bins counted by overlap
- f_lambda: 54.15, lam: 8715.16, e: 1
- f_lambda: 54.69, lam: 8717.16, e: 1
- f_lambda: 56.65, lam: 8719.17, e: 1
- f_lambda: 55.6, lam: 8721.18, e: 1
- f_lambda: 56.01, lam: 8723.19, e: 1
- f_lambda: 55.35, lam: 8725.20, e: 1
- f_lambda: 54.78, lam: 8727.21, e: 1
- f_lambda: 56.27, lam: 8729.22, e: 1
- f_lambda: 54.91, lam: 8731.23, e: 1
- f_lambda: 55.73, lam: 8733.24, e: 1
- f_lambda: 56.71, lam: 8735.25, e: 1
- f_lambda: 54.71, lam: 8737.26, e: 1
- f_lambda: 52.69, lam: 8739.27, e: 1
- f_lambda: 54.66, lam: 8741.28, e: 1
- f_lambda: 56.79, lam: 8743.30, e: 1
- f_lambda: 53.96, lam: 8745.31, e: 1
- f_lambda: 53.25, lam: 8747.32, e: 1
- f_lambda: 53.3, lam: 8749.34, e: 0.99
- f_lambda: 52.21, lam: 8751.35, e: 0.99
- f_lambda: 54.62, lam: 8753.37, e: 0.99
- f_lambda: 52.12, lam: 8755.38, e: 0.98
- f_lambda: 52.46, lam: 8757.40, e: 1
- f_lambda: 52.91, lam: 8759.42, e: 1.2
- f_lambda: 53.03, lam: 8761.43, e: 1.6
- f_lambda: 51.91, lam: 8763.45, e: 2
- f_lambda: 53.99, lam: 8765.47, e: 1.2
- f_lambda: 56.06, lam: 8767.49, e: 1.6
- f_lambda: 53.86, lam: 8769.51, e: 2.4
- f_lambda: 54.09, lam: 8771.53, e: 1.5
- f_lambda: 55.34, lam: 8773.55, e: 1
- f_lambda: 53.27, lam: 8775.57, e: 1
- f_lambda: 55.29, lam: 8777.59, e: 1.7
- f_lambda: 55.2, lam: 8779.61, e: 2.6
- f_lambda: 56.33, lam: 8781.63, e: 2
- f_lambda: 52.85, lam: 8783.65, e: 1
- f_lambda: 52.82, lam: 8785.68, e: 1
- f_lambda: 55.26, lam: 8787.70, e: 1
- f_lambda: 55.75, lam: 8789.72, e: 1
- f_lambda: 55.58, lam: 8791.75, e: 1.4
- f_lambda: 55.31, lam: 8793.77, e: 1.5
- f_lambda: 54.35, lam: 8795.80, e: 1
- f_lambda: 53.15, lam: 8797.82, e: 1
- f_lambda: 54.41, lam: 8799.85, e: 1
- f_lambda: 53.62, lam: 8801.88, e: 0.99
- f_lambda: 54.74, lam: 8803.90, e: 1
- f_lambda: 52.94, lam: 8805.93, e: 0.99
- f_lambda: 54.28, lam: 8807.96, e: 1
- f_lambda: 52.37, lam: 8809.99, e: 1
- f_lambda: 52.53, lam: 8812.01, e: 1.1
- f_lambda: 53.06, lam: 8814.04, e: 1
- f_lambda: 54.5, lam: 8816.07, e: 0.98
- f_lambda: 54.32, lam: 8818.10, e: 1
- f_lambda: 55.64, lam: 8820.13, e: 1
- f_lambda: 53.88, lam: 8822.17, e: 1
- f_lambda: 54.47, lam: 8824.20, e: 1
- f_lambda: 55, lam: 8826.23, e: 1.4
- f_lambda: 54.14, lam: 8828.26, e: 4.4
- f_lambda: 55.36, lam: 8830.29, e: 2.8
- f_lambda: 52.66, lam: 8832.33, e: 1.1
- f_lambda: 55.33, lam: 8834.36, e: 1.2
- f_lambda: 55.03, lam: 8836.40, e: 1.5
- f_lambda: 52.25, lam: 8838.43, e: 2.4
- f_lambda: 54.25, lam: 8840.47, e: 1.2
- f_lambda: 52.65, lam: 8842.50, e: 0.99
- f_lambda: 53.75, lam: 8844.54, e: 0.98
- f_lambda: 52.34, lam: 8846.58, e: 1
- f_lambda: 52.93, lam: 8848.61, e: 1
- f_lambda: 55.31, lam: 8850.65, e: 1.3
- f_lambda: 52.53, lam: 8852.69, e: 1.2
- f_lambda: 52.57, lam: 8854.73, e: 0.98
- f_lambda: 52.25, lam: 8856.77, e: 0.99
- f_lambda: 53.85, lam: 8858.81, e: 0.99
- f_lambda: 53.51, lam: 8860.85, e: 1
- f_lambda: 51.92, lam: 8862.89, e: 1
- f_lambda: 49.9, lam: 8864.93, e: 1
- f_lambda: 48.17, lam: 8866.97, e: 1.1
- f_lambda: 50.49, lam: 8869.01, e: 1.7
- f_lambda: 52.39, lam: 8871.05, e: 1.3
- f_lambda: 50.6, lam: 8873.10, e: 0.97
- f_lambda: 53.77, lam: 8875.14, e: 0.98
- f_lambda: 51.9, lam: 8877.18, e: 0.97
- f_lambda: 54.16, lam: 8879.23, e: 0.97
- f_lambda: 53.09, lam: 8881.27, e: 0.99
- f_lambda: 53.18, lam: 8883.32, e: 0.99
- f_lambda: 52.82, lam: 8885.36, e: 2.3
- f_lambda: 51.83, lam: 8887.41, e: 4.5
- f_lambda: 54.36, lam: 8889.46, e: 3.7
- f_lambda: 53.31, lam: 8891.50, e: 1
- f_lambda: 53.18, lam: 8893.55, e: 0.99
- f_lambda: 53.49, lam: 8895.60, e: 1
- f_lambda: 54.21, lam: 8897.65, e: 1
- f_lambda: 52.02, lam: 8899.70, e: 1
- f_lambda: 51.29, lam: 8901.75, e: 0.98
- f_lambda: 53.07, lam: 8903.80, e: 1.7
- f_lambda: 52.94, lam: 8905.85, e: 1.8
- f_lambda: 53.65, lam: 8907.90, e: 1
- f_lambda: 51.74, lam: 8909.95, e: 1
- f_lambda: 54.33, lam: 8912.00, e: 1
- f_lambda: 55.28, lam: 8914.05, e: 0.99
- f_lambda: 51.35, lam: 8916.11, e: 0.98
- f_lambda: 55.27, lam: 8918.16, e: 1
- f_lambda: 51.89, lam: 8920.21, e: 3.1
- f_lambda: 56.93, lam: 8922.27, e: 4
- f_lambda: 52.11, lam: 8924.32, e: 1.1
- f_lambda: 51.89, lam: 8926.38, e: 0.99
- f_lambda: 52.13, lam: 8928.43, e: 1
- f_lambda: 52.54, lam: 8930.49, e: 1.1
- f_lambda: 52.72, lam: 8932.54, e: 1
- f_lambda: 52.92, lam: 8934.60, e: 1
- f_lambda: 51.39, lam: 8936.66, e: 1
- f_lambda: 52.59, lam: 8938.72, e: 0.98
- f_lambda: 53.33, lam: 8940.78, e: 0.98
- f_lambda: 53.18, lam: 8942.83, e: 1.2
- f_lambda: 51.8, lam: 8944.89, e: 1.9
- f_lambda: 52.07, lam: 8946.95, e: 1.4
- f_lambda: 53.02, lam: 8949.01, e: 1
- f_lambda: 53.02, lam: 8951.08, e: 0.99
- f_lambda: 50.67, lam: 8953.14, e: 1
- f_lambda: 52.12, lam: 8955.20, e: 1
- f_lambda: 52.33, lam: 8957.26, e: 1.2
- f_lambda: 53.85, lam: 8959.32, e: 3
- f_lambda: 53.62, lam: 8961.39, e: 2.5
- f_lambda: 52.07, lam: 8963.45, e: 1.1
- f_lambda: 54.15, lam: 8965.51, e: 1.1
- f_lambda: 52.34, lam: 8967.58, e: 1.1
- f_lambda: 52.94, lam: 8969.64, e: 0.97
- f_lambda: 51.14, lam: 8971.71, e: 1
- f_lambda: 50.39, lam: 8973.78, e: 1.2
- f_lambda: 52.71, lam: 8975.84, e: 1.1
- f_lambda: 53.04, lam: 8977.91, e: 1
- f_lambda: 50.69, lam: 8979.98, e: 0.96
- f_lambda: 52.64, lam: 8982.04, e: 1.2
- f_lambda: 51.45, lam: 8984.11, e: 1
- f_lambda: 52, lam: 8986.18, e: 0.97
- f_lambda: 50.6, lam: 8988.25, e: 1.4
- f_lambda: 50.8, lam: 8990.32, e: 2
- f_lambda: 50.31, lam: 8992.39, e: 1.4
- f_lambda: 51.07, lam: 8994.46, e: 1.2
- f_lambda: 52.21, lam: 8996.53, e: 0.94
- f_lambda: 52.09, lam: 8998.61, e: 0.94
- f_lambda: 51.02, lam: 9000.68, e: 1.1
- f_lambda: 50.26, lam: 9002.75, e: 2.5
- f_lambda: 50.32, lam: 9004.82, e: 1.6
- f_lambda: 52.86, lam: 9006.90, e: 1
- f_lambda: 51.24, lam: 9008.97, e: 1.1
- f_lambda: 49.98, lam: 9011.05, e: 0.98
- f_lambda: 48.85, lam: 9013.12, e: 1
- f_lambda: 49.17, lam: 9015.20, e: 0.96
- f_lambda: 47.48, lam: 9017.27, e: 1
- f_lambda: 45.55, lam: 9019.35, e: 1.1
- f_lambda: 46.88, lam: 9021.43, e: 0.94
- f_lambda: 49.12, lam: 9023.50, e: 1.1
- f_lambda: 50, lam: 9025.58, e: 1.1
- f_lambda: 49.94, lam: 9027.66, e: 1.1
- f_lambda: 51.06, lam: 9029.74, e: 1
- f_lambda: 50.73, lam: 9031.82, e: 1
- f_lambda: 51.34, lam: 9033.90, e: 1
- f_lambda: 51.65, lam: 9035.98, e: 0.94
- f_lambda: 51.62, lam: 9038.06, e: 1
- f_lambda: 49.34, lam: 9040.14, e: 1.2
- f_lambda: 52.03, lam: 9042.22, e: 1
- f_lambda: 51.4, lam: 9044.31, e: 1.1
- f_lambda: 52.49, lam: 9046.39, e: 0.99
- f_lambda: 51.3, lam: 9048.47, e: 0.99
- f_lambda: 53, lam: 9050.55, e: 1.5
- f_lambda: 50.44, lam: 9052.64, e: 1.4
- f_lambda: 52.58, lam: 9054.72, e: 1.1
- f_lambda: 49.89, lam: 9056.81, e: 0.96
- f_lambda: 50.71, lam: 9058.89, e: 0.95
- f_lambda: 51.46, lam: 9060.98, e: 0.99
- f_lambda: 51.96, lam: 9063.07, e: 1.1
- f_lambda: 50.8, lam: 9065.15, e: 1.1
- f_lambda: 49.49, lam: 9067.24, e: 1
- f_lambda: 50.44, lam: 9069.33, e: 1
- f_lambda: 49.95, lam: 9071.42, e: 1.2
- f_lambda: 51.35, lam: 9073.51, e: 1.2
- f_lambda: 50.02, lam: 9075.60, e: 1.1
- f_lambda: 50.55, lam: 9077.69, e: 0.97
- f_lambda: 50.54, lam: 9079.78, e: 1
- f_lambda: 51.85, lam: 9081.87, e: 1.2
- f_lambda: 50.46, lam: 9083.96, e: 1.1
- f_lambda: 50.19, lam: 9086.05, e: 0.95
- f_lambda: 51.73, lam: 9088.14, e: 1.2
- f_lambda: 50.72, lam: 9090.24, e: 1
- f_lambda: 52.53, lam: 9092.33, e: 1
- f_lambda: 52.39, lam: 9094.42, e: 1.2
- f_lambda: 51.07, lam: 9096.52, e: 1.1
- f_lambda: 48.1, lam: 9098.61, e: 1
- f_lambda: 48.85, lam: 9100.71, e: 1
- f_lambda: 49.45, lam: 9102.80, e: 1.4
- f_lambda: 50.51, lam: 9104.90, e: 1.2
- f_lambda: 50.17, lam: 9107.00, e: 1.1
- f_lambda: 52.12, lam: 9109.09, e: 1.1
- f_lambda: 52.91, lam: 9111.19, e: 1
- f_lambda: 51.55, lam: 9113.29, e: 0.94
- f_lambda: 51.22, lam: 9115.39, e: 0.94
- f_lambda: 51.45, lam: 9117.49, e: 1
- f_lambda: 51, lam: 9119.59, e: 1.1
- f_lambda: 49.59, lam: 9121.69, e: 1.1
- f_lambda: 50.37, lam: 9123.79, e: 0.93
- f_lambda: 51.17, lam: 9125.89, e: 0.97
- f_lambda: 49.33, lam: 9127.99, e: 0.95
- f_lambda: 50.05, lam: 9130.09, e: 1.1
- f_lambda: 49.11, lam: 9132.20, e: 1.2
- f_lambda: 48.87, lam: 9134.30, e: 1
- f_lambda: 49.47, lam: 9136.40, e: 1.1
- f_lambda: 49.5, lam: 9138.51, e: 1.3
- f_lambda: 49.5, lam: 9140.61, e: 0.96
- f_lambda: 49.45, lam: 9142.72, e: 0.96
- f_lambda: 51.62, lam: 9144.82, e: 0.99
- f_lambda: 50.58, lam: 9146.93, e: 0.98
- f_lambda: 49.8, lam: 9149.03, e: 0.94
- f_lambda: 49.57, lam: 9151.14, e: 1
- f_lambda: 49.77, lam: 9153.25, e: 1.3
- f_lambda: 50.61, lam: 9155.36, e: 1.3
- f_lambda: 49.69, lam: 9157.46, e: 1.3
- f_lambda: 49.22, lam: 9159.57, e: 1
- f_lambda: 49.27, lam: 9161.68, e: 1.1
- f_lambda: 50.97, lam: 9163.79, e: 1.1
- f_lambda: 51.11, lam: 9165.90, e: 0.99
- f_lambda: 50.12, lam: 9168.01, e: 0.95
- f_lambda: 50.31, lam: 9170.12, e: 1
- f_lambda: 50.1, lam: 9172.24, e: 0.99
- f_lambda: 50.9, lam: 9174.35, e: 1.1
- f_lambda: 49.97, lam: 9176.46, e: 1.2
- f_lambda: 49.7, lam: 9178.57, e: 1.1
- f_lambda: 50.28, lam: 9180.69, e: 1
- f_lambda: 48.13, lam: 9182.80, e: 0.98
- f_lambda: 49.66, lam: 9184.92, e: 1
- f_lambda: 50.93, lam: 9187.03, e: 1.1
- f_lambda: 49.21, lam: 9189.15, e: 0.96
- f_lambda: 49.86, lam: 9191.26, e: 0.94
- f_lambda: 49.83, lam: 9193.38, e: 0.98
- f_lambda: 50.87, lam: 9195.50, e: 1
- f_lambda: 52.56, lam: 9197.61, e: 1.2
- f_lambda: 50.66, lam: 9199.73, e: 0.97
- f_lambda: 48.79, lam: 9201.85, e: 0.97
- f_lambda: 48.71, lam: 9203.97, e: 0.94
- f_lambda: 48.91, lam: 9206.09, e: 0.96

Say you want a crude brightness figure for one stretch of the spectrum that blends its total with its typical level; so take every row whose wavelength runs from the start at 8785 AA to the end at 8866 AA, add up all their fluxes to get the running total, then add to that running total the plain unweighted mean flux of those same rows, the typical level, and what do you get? 2204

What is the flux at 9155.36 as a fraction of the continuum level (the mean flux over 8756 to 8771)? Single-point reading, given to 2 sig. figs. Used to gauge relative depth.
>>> 0.95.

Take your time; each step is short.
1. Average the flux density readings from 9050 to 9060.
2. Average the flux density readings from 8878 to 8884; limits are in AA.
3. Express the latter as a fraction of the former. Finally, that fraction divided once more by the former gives 0.0203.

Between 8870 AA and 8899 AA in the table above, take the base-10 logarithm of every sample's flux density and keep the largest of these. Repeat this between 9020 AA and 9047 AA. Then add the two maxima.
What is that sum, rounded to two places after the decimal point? 3.46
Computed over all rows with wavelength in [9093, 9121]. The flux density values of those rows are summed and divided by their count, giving 50.8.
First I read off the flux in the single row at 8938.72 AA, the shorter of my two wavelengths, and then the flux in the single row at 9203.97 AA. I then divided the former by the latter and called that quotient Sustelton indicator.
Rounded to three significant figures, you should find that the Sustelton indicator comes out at 1.08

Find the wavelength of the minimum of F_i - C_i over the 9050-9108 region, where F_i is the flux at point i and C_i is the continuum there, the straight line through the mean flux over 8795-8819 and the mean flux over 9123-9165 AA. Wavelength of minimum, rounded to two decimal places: 9098.61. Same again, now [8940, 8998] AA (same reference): 8973.78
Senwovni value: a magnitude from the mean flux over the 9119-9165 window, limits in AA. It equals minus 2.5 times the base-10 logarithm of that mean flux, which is -4.25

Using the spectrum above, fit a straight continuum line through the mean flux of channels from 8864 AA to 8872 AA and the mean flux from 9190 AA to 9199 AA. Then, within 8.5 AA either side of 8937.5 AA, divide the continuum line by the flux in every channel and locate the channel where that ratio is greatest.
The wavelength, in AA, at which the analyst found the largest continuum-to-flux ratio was 8936.66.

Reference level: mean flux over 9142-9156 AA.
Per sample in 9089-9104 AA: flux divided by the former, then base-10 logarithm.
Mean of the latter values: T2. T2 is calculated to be 0.002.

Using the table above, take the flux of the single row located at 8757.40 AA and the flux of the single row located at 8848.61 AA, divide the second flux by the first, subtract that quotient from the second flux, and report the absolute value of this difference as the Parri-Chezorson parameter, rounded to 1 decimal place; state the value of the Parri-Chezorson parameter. 51.9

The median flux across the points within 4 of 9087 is 50.6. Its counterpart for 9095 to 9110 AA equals 50.2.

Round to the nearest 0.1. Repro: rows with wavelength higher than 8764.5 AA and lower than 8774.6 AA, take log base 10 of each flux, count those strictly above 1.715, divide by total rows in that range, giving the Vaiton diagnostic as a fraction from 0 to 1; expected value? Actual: 1.0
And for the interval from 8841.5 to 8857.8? 1.0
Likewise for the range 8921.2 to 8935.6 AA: 1.0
